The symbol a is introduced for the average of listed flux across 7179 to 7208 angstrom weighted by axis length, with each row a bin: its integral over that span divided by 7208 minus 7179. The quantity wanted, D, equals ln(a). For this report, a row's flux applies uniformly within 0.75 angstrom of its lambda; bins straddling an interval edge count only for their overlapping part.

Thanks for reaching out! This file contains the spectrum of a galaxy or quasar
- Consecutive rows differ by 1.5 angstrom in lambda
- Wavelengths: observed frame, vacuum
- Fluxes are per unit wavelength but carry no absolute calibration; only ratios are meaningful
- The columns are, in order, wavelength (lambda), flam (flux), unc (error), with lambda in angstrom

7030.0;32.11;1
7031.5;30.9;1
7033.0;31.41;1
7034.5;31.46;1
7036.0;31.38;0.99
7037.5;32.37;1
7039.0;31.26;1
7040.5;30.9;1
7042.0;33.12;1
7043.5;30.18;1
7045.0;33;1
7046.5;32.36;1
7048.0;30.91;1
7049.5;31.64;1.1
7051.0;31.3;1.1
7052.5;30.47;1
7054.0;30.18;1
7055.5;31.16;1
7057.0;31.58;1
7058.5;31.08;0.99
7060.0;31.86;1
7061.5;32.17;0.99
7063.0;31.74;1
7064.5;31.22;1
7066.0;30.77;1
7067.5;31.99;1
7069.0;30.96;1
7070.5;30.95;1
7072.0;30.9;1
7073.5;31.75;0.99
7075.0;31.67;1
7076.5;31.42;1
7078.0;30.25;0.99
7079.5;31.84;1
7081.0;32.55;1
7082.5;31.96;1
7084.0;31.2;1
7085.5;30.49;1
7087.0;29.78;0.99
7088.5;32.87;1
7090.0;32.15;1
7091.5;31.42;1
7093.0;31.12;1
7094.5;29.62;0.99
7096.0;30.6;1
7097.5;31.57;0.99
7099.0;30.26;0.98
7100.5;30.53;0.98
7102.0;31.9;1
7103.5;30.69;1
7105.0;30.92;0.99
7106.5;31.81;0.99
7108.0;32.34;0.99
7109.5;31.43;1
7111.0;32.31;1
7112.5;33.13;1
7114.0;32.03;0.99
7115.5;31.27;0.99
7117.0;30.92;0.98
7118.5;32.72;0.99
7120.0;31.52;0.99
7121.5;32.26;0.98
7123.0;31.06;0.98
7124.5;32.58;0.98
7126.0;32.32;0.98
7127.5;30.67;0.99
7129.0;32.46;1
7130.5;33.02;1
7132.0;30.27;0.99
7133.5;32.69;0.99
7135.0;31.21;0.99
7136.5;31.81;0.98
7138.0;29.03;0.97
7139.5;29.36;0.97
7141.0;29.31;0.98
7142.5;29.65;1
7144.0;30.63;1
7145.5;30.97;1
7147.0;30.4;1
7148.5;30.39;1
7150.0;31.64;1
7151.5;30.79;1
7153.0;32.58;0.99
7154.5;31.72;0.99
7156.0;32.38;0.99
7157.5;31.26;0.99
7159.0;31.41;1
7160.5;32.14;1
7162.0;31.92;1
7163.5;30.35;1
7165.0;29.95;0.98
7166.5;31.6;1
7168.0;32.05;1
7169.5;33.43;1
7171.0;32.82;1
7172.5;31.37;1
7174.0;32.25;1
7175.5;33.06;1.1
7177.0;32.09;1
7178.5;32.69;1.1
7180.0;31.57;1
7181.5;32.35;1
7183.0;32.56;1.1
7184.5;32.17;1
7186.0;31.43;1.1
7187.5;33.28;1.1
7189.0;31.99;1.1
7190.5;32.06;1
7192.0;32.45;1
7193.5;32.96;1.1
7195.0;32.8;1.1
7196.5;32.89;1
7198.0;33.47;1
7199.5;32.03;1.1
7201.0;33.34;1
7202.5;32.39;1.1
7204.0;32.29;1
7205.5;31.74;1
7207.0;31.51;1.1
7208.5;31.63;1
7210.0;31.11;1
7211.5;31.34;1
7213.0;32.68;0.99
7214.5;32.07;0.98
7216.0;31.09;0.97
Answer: 3.478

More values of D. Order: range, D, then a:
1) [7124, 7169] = 3.441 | 31.2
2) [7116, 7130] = 3.461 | 31.8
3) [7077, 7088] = 3.440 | 31.2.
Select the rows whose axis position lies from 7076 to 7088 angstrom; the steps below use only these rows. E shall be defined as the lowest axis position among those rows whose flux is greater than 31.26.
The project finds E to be 7076.5 angstrom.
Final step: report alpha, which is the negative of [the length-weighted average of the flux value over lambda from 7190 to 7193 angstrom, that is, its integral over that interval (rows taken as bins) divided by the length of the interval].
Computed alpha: -32.3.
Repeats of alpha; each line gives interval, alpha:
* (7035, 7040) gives -31.6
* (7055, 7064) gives -31.6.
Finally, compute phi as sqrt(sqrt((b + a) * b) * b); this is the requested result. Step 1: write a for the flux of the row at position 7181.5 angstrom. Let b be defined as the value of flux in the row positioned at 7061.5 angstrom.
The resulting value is 38.3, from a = 32.35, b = 32.17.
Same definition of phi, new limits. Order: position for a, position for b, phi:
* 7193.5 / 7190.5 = 38.3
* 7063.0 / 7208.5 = 37.6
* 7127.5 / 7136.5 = 37.7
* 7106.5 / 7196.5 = 39.0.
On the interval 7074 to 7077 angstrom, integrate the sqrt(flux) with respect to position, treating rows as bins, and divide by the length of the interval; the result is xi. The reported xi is 5.62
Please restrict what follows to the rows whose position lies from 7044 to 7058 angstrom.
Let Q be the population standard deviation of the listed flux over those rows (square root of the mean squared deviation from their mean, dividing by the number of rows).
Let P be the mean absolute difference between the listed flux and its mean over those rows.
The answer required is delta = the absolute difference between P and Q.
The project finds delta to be 0.170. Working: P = 0.7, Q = 0.83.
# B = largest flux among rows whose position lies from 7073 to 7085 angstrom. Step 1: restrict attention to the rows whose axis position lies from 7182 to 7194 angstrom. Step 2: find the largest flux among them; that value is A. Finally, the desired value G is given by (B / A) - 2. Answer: -1.02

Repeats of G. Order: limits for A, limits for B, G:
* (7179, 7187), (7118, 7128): -1.00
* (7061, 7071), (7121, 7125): -0.99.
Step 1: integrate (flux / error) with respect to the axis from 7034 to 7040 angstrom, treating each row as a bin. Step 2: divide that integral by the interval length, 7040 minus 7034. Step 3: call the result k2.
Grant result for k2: 31.7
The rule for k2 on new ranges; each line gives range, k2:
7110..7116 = 32.3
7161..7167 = 31.1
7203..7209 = 31.0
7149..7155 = 31.8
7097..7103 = 31.4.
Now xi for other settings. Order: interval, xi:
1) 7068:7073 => 5.57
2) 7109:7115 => 5.68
